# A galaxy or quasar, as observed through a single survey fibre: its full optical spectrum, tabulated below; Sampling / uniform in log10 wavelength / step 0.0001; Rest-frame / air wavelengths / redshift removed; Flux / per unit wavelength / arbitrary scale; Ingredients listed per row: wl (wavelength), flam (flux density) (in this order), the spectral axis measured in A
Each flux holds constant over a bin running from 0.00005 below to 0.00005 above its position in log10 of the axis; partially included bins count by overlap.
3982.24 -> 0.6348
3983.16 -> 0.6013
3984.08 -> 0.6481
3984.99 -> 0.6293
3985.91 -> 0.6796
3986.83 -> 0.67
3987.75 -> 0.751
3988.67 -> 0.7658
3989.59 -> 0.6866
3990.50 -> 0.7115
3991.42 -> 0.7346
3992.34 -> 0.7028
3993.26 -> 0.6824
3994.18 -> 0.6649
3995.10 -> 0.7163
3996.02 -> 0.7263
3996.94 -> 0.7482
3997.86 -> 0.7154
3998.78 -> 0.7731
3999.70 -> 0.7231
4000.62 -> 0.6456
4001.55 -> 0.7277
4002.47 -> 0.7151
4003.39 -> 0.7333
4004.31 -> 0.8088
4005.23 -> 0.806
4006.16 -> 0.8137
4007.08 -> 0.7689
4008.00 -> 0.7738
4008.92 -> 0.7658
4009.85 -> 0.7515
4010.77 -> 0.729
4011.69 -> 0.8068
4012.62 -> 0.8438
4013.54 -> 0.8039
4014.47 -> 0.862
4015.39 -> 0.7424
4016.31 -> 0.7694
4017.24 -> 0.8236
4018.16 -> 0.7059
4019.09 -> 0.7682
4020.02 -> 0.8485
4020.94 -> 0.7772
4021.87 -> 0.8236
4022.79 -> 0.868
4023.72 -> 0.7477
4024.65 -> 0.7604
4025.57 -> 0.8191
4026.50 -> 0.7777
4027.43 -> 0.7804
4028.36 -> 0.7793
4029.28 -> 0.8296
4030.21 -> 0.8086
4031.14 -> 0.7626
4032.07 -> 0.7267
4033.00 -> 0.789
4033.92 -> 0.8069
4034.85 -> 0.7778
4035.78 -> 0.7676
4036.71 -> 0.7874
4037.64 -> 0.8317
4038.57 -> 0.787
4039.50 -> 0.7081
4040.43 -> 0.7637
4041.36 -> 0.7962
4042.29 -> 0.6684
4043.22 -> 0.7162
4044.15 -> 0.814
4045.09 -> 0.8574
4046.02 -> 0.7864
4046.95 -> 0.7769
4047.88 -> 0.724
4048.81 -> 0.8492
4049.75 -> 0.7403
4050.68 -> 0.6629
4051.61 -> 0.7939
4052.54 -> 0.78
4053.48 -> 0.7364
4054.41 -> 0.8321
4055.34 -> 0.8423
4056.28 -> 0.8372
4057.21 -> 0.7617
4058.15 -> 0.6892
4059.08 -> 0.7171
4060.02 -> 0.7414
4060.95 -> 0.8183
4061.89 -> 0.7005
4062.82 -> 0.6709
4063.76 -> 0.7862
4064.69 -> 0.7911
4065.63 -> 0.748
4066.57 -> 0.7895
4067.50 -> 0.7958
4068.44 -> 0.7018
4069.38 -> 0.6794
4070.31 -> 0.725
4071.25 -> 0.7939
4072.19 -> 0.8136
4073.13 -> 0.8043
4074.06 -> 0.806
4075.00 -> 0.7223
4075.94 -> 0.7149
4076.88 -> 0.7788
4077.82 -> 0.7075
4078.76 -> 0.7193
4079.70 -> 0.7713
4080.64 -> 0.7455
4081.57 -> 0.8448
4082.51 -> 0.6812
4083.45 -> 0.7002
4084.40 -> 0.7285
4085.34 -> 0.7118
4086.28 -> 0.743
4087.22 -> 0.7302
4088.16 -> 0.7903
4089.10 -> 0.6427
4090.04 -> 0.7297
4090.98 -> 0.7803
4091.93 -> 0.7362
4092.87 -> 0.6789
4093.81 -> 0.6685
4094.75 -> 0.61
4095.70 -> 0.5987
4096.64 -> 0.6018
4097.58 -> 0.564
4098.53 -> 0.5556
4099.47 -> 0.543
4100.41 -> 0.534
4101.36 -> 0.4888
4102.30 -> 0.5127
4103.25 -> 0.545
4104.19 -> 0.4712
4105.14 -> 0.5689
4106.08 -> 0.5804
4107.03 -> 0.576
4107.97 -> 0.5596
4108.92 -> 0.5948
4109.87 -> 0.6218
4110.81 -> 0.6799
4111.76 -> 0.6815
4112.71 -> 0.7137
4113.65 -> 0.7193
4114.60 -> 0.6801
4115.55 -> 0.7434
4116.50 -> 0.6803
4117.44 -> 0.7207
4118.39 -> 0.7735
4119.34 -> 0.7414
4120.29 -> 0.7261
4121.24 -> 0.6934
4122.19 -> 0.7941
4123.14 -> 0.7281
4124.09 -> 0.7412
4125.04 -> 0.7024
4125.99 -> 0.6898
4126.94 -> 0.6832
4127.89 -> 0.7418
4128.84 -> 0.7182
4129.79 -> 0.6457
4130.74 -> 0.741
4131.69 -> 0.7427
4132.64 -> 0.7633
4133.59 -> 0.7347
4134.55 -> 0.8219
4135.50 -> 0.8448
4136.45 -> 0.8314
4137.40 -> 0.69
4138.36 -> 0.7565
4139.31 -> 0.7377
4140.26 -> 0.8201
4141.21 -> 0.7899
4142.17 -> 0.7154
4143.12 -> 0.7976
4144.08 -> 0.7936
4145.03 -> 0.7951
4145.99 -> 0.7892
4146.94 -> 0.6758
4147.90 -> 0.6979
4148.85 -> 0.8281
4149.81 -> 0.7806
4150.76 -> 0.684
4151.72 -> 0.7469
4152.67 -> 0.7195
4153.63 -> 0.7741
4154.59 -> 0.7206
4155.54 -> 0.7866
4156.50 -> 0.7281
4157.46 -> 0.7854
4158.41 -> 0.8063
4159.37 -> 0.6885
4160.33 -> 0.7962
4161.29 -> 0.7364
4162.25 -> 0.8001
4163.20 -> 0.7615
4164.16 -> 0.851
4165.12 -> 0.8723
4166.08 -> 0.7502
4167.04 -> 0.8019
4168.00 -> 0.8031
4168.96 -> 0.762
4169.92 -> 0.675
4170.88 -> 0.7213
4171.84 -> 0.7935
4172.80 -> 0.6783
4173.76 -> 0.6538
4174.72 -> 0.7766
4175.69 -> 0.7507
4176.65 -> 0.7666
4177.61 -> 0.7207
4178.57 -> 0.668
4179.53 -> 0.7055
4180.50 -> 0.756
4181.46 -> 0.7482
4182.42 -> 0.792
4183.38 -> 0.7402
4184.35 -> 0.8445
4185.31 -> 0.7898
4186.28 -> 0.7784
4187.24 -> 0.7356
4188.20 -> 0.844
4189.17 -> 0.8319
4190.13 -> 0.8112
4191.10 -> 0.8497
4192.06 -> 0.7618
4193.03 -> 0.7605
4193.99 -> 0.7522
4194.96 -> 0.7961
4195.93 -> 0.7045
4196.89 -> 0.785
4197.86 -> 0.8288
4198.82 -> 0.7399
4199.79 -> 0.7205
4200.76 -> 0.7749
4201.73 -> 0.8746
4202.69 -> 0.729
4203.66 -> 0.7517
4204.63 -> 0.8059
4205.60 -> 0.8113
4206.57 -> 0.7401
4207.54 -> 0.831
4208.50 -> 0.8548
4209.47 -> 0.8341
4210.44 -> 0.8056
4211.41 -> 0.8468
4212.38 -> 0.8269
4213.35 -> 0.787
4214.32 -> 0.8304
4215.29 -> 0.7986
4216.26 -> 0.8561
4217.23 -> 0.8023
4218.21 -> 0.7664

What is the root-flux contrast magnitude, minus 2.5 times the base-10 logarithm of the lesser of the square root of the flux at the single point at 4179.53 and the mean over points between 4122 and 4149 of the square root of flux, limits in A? 0.19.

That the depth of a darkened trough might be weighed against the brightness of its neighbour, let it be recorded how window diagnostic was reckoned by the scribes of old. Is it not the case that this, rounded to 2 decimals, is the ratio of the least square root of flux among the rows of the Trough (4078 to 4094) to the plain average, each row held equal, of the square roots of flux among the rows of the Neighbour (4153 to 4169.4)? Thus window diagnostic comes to 0.91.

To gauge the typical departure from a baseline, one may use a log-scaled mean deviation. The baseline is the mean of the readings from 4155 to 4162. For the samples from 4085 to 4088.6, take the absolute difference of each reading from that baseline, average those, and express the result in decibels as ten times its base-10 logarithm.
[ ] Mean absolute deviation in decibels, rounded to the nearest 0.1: -15.0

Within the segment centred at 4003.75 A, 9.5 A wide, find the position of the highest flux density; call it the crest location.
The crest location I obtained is 4006.16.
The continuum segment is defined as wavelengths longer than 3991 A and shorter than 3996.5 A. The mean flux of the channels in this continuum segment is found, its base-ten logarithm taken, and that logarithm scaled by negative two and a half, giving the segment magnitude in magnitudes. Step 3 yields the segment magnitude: 0.38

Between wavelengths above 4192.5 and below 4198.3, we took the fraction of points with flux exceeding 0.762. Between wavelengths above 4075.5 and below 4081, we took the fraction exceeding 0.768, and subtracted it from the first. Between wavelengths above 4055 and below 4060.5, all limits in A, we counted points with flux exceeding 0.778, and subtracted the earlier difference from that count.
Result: 1.8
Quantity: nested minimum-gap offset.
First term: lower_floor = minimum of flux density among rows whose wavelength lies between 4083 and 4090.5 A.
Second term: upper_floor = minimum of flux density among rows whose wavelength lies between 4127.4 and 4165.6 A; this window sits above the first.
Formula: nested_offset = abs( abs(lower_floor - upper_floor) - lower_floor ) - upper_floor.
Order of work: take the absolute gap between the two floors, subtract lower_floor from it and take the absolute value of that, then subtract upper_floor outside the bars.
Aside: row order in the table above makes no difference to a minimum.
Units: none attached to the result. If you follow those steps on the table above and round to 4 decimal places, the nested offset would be -0.0060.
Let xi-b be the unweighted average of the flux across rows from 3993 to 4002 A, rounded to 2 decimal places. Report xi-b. 0.71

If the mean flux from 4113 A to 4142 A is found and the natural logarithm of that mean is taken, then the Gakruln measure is -0.30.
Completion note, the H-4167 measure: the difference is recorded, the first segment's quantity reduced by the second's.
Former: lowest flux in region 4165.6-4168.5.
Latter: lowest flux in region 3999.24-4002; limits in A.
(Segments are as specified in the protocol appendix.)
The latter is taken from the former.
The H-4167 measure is 0.10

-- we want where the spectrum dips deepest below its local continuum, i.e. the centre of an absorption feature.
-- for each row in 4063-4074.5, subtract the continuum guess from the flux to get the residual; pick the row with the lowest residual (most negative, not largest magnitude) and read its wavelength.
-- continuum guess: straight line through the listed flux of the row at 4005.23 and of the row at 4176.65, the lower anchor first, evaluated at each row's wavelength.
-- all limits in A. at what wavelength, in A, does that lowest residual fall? 4069.38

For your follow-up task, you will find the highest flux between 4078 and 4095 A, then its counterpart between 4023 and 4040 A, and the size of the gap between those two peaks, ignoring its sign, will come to 0.01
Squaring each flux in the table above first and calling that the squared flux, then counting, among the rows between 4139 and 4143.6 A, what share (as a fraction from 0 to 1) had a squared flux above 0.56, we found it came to 0.60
